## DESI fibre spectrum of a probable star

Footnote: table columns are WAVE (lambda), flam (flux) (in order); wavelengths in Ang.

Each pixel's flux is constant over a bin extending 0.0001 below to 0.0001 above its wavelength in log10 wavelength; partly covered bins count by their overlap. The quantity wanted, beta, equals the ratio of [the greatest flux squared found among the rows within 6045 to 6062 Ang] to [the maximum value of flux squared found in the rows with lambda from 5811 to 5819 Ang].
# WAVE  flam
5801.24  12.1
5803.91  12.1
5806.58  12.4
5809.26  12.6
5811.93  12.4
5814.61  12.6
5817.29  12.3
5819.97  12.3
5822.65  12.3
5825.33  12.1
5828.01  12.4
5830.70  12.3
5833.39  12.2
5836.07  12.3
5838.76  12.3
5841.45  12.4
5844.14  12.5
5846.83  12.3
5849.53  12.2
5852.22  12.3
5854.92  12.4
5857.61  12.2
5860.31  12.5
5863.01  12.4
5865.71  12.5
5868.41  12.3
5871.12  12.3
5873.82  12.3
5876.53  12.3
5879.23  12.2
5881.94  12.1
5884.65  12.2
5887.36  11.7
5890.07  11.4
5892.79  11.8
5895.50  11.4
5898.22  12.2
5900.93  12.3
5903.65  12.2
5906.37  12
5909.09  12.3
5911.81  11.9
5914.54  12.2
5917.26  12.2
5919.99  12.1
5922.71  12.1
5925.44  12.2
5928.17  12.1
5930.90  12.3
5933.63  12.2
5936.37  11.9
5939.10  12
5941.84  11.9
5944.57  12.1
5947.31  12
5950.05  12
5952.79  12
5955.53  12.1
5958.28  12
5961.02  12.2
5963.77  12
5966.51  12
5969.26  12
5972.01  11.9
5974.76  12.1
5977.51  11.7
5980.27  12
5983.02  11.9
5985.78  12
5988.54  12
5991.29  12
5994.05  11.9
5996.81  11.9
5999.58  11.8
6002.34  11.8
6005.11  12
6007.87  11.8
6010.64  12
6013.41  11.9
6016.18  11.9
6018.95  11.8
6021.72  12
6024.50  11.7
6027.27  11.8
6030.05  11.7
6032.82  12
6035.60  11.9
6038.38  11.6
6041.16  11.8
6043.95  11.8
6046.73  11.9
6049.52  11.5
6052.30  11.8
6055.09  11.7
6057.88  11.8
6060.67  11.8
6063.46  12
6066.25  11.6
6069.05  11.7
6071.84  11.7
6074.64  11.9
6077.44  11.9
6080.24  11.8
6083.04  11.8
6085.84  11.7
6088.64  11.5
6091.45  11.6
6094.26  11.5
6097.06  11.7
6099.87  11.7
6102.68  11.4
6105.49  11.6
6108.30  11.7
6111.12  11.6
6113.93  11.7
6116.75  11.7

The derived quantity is 0.89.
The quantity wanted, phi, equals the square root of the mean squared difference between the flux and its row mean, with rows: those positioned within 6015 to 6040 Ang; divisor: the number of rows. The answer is 0.131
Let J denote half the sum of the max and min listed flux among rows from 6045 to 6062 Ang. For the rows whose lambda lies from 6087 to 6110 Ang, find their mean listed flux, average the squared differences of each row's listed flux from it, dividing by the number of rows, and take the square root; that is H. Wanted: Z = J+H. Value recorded 11.8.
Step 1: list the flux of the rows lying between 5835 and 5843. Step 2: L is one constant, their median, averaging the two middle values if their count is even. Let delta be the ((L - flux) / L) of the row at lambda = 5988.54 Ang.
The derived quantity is 0.024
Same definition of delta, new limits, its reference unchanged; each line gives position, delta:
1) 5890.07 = 0.073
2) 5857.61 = 0.008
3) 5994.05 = 0.033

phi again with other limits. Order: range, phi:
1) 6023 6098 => 0.137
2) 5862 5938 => 0.262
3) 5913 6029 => 0.138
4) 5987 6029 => 0.096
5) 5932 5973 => 0.091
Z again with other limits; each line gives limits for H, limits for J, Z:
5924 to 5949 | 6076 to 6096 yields 11.8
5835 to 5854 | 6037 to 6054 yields 11.8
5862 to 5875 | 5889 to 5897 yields 11.7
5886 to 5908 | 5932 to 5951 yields 12.4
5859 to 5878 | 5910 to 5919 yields 12.1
